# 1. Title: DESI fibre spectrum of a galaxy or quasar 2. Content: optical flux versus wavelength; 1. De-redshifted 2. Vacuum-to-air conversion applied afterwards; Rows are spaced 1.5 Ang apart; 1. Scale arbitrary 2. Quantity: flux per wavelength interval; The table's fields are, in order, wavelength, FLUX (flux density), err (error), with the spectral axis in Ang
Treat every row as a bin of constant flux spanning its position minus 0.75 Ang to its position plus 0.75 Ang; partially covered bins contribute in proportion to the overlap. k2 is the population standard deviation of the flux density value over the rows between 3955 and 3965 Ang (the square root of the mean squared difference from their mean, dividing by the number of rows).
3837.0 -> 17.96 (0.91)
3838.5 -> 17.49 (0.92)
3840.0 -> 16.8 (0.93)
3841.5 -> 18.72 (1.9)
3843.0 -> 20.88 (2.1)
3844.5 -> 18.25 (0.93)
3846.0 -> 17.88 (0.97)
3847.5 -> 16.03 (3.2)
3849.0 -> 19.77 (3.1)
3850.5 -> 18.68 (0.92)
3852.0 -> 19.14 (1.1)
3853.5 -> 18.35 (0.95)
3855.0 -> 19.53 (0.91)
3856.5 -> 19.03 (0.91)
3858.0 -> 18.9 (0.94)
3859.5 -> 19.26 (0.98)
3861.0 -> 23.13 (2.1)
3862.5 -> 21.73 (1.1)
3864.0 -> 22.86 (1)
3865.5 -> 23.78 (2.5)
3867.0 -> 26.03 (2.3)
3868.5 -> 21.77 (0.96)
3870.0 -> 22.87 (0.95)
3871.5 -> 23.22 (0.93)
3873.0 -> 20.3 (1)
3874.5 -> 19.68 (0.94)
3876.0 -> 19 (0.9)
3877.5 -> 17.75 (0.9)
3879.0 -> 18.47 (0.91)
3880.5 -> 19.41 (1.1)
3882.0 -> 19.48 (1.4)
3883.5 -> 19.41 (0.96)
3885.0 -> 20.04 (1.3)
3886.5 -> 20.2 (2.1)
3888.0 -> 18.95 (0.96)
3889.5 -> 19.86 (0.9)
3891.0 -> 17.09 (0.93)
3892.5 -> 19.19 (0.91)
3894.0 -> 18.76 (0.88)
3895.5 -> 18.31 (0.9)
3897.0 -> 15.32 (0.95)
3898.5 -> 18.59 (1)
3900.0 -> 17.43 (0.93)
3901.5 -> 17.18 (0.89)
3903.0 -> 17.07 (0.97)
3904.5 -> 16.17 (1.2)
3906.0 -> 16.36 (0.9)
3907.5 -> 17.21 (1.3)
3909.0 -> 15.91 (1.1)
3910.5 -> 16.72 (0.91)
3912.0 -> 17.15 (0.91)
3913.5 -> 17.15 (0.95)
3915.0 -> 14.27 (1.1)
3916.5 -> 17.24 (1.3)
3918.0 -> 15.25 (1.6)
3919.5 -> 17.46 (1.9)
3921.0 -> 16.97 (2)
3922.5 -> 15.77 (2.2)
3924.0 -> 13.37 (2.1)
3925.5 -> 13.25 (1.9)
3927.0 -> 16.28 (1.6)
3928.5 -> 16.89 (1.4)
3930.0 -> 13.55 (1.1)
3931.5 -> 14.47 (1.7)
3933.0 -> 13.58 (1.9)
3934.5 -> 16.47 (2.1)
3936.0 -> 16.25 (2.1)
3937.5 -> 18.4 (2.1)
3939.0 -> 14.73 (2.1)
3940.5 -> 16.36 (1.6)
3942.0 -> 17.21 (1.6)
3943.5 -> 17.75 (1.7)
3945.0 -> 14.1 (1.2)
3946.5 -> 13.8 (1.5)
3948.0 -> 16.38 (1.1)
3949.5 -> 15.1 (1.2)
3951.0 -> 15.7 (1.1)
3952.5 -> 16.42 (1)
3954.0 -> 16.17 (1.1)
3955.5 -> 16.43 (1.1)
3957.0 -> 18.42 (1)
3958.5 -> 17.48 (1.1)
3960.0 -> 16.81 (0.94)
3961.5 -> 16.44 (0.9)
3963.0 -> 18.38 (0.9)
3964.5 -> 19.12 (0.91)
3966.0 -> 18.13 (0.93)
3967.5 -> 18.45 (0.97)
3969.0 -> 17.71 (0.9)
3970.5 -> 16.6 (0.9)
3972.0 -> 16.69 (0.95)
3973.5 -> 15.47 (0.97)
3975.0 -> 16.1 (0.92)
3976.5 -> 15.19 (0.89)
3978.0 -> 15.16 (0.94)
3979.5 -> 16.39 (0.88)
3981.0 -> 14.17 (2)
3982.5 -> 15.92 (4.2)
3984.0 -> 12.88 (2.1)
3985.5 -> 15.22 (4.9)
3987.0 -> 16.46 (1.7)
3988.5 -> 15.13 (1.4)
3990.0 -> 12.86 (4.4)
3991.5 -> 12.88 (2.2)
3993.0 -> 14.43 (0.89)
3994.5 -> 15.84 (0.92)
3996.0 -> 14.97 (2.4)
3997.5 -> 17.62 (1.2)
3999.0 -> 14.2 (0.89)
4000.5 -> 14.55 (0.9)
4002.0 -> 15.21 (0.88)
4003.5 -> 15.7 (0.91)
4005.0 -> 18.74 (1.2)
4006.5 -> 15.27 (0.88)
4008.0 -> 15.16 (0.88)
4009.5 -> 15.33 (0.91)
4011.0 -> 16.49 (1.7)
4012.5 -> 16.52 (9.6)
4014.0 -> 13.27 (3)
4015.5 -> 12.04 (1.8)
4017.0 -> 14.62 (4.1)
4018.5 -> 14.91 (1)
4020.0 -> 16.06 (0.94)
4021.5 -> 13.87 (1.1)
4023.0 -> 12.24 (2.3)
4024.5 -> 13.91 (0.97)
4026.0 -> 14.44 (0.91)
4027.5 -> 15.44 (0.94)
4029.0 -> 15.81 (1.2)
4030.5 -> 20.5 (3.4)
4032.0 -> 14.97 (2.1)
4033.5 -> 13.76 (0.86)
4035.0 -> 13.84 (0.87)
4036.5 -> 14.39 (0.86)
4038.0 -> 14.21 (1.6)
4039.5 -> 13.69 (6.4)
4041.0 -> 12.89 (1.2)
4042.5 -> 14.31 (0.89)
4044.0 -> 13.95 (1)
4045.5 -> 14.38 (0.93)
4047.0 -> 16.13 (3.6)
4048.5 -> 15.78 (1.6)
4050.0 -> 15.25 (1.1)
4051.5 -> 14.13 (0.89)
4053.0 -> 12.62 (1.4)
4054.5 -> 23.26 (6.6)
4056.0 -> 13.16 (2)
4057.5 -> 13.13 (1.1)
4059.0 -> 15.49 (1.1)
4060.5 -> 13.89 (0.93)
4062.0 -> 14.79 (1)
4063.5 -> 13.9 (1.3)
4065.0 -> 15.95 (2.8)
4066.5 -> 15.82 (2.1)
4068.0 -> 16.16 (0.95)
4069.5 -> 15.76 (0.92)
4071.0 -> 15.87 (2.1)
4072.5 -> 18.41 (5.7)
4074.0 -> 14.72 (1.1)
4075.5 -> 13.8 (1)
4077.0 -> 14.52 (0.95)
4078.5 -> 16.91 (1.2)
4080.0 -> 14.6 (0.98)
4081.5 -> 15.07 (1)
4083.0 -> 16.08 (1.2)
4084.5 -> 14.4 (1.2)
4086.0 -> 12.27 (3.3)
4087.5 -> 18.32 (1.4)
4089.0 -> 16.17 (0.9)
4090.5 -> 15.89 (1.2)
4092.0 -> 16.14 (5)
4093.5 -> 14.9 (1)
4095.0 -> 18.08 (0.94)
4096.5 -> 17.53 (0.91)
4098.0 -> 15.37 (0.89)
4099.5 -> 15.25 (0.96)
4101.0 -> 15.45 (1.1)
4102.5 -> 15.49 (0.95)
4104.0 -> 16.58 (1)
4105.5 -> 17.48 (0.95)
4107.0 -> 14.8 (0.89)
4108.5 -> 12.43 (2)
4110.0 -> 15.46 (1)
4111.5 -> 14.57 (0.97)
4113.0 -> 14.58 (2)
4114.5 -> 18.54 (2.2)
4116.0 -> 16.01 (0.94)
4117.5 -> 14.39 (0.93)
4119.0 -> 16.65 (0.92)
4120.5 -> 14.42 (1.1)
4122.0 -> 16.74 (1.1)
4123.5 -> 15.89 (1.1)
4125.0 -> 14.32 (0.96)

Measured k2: 1.0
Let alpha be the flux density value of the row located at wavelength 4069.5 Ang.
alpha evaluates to 15.76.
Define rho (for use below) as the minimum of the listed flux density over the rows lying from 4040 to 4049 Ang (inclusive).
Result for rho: 12.89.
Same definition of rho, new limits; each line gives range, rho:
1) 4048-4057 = 12.62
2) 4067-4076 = 13.8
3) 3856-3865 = 18.9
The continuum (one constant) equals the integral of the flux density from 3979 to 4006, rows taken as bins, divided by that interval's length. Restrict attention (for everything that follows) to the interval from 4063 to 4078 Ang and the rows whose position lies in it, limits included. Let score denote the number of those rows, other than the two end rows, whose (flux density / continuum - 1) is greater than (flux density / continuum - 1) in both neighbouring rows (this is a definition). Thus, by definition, 3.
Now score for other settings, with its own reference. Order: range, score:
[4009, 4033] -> 3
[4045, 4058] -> 2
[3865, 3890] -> 4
